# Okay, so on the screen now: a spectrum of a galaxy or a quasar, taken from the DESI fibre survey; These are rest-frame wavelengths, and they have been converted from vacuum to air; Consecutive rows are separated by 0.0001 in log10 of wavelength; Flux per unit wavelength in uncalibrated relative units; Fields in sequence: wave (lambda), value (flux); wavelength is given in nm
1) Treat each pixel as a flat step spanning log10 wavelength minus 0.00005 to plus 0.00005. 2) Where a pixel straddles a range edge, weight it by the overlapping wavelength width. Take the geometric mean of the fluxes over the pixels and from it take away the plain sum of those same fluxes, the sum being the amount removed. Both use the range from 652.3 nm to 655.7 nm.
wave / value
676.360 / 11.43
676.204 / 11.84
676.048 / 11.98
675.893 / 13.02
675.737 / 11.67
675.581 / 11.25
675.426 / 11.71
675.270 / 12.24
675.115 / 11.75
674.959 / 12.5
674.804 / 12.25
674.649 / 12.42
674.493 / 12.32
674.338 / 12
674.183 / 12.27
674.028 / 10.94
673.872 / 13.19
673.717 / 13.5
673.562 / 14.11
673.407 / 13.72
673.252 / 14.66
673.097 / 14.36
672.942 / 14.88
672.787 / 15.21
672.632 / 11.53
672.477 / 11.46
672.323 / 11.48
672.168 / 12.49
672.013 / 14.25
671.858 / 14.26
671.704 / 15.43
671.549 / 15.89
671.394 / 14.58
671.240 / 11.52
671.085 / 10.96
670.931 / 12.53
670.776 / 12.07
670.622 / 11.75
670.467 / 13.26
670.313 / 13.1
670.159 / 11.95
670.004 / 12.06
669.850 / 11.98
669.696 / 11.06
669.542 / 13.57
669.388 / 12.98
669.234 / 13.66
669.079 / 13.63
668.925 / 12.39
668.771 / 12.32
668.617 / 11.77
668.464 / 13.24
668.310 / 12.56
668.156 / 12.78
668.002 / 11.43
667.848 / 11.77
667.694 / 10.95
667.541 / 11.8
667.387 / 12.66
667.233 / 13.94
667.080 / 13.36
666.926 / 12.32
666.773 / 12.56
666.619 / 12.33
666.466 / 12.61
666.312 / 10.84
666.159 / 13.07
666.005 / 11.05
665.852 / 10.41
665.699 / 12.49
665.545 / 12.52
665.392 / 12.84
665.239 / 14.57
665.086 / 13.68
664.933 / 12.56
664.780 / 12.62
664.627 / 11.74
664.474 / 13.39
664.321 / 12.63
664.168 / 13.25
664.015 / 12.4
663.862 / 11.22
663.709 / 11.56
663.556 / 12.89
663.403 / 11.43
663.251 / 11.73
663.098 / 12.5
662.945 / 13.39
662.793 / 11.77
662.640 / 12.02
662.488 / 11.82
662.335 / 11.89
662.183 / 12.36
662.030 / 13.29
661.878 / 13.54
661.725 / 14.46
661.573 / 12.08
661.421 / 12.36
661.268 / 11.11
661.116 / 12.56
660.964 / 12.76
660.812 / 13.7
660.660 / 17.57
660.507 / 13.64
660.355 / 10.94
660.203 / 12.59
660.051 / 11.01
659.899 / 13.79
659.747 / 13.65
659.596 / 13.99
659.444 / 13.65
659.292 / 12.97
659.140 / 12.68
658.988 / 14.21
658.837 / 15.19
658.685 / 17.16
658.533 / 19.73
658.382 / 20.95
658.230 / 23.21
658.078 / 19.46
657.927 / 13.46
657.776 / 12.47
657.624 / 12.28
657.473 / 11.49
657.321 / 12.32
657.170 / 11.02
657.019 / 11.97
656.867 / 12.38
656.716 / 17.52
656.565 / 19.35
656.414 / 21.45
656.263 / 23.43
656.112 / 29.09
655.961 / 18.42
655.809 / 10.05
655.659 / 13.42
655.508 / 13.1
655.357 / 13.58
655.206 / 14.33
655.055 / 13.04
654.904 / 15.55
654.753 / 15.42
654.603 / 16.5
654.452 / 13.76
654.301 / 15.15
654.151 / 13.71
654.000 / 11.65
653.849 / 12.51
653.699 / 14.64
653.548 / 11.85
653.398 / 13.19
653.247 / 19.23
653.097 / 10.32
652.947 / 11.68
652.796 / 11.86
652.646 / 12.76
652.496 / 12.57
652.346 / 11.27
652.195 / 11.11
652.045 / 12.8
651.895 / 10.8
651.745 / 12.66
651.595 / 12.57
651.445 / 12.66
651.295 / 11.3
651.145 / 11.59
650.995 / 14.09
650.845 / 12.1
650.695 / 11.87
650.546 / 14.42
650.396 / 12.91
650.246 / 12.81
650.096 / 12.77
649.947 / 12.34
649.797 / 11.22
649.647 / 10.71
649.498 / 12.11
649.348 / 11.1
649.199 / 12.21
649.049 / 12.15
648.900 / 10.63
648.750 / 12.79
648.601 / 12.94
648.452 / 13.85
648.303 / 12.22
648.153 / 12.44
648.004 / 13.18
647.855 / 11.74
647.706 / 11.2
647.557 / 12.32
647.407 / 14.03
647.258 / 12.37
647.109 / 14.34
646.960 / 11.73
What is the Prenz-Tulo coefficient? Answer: -298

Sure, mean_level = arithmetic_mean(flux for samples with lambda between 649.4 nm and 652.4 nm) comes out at 12.2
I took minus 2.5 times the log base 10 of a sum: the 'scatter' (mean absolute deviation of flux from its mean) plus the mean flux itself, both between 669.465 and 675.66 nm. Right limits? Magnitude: -2.86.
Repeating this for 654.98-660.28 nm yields -3.19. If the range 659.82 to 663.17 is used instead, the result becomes -2.85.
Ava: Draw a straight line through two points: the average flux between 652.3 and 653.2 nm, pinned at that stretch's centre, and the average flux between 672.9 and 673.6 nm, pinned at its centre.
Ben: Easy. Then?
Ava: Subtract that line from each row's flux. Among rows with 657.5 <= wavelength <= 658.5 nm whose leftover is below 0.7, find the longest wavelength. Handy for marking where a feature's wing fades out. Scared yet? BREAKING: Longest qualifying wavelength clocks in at 657.776 nm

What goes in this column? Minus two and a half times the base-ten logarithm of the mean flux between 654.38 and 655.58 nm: -2.90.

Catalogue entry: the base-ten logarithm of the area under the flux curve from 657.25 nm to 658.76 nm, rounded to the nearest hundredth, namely 1.39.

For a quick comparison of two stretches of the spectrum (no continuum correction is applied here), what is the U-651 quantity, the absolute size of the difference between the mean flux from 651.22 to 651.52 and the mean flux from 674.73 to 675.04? 0.4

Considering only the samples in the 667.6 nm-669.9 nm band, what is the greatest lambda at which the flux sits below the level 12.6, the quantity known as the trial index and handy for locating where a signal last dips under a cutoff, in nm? 669.850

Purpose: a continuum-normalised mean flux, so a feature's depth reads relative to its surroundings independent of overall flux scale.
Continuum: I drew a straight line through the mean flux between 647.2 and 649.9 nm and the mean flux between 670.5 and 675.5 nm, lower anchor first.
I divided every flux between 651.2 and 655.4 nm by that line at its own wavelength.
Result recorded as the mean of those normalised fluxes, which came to 1.07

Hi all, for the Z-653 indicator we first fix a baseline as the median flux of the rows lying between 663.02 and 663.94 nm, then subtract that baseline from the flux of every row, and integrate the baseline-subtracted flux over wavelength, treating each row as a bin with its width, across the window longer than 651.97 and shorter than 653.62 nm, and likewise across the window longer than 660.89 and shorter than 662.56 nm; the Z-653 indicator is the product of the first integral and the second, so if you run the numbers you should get 2.4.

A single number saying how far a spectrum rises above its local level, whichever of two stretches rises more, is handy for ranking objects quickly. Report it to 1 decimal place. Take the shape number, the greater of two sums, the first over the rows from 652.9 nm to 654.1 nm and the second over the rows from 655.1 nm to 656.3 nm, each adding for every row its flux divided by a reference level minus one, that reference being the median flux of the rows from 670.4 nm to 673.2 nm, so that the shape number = 2.5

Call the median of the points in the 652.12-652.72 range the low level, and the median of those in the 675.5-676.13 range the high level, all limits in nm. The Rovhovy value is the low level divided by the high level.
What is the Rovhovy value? 1.01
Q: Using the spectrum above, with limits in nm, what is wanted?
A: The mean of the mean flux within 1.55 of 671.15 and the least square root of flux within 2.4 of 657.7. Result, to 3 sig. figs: 7.93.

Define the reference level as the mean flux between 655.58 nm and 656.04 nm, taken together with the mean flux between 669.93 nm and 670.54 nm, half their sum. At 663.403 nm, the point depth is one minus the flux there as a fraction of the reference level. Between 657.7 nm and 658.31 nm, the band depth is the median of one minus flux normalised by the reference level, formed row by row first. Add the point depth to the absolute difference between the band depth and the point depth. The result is 0.52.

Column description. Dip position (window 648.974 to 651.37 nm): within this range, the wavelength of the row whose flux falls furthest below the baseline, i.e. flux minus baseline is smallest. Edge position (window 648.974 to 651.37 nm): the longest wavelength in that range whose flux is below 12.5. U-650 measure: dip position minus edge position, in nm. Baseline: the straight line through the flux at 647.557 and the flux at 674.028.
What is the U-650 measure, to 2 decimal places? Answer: -1.65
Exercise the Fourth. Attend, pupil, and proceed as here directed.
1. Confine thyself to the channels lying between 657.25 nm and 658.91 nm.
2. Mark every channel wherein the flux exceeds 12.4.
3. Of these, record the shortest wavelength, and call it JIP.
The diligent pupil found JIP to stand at 657.776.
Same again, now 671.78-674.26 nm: 671.858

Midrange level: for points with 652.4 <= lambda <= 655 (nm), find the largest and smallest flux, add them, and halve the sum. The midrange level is 14.8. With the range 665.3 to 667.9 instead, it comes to 12.2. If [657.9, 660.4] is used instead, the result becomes 17.1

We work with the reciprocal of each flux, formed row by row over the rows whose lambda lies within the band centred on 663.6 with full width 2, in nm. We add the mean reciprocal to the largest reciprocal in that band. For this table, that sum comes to 0.171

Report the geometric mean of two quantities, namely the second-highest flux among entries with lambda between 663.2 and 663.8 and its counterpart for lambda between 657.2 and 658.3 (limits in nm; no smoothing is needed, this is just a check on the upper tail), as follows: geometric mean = 15.1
